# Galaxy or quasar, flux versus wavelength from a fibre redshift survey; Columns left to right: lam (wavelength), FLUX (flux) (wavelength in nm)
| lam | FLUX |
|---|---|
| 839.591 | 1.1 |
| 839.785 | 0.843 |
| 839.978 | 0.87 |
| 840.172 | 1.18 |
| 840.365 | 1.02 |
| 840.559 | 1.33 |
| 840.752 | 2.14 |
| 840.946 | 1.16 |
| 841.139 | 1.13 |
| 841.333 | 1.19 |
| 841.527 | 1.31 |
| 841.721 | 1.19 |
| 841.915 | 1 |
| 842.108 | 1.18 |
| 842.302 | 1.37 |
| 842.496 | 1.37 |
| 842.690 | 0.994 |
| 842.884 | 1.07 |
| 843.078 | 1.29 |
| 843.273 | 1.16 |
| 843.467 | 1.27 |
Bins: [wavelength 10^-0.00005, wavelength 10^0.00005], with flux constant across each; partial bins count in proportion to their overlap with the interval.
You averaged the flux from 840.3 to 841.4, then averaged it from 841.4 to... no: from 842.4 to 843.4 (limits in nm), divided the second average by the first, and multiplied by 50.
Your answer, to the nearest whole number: 44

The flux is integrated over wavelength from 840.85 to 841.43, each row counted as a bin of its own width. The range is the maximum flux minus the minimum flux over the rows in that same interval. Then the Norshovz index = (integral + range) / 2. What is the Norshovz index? 0.37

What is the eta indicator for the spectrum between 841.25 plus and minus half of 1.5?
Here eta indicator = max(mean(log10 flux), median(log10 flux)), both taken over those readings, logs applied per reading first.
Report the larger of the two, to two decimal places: 0.11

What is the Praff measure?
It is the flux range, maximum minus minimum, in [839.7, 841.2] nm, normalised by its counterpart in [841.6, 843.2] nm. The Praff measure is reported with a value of 3.45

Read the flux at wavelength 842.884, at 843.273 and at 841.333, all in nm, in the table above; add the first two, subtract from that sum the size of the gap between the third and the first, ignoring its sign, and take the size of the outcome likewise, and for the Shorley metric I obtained 2.11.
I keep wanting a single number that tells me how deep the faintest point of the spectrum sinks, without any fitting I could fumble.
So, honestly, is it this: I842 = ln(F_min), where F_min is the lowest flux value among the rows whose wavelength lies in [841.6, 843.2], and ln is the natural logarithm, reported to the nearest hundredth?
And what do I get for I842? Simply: -0.01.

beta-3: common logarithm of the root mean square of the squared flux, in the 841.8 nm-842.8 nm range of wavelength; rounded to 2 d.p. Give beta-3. 0.17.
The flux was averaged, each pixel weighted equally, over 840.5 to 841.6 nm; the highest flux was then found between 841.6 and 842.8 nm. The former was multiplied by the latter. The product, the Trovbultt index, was 1.89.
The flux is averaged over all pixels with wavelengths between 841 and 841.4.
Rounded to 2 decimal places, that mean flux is 1.16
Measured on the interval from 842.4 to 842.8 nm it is 1.18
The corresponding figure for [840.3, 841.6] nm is 1.33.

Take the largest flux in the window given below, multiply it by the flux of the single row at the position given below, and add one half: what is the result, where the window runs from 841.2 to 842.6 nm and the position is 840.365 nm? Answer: 1.90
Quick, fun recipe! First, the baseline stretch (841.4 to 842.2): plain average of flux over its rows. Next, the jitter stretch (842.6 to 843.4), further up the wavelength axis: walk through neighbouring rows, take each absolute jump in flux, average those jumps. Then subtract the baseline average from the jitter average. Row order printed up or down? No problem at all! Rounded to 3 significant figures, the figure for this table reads -1.03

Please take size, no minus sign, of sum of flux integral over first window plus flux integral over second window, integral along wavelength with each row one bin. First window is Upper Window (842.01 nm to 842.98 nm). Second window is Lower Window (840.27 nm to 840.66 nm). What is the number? 1.62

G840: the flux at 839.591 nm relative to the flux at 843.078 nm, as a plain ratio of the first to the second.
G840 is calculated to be 0.85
